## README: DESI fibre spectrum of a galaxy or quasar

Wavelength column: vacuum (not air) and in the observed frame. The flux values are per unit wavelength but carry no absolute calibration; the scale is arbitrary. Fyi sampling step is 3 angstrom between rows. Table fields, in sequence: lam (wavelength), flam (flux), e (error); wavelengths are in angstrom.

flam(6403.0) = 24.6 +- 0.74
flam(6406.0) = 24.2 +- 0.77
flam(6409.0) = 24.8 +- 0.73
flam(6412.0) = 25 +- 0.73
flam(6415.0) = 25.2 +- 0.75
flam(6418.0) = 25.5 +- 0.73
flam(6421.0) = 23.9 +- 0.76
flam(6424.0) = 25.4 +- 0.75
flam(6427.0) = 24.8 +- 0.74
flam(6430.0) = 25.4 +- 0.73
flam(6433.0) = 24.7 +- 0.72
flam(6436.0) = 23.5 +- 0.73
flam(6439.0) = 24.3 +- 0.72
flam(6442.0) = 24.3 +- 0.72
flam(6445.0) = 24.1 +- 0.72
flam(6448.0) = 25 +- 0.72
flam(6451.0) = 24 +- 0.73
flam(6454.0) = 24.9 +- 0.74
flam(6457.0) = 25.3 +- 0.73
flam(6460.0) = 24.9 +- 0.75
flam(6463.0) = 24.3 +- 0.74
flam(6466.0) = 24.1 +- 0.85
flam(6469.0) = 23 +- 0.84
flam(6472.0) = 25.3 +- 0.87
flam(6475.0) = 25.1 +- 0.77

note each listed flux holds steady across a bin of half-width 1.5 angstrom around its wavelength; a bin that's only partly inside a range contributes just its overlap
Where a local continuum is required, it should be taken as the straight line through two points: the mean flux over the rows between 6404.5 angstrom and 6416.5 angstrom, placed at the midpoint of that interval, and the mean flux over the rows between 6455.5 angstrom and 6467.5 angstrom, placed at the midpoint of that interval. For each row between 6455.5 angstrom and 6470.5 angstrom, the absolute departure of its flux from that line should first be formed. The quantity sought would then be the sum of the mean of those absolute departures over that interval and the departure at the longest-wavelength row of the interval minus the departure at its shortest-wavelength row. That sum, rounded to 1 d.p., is 1.7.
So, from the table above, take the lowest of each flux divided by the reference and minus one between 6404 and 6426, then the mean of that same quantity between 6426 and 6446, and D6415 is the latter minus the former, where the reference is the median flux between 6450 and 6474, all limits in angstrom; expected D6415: 0.022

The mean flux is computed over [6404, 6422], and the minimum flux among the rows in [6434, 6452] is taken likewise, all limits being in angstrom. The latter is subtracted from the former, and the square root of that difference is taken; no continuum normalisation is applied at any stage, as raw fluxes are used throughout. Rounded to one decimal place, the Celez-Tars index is 1.1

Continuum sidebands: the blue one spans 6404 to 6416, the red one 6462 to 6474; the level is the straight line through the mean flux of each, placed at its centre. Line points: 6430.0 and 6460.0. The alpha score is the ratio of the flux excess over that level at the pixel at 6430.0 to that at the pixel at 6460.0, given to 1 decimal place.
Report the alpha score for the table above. 1.3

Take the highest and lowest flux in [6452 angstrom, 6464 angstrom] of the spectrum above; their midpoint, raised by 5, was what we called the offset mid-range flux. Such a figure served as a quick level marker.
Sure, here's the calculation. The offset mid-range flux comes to 29.8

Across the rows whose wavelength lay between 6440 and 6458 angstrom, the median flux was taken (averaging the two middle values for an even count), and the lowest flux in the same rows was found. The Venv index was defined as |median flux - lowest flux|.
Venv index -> 0.6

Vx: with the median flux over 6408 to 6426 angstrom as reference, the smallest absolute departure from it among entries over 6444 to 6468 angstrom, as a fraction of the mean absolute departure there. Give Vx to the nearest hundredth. 0.17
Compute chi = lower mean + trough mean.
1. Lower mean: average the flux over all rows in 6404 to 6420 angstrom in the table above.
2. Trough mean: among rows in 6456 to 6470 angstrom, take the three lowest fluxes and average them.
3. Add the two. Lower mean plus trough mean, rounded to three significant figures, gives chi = 48.7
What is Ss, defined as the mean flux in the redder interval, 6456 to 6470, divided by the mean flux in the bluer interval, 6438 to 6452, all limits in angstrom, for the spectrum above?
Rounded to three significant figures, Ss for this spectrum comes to 0.999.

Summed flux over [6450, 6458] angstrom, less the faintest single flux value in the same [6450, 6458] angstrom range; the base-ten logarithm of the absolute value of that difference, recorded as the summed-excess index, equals 1.70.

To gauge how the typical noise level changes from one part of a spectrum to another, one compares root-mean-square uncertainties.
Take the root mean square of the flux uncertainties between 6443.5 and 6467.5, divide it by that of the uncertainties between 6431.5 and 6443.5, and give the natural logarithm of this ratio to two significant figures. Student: 0.035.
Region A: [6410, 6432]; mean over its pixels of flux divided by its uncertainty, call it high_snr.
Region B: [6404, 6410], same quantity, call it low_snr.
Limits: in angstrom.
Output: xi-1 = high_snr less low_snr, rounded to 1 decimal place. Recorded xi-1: 1.1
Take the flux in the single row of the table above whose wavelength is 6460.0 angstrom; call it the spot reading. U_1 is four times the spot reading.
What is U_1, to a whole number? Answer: 100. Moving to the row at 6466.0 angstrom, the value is 96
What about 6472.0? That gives 101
